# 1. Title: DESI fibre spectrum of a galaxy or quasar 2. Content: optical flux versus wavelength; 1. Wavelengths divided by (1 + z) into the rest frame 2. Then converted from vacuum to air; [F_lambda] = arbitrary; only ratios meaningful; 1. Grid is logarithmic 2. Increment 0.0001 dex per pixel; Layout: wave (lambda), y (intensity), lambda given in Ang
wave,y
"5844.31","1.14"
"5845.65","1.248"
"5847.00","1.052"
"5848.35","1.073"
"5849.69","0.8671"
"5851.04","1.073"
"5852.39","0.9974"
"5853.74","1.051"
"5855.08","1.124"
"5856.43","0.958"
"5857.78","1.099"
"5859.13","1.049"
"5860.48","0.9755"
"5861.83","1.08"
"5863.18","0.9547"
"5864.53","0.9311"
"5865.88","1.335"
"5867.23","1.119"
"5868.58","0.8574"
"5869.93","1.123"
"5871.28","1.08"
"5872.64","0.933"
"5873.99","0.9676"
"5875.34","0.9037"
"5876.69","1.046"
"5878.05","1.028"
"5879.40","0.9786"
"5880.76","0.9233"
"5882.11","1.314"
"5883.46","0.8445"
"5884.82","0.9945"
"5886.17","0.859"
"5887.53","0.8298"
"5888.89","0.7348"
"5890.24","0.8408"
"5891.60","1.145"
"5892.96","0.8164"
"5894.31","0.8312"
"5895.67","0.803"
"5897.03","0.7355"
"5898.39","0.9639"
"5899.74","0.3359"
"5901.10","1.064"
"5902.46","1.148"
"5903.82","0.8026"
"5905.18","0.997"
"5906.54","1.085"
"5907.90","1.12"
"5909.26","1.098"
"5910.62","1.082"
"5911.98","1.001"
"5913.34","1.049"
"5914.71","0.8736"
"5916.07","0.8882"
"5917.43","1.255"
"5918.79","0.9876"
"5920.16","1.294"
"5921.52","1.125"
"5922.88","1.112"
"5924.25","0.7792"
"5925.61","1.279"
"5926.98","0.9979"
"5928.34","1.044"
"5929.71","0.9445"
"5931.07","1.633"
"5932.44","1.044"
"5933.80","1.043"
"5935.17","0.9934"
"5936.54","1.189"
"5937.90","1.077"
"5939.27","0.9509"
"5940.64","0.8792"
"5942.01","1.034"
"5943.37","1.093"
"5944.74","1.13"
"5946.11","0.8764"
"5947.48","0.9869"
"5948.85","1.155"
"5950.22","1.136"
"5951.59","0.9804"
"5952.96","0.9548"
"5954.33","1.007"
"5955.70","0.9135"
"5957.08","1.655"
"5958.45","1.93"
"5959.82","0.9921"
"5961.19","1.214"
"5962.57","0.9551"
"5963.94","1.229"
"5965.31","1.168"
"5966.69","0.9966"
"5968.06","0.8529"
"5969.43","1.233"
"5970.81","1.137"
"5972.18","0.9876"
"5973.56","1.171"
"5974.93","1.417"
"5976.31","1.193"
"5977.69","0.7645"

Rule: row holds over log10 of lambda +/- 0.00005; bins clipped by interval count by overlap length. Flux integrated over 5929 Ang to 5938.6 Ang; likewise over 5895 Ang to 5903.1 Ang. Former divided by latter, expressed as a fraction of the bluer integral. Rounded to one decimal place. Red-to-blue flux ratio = 1.6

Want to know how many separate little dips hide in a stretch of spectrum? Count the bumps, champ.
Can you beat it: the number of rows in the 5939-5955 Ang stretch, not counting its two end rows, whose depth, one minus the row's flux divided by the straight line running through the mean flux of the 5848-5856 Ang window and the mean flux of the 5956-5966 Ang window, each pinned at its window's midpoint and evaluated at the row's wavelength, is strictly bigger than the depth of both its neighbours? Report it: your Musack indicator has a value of 3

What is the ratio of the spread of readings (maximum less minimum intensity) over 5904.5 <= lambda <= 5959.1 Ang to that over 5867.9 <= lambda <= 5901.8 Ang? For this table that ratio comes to 1.2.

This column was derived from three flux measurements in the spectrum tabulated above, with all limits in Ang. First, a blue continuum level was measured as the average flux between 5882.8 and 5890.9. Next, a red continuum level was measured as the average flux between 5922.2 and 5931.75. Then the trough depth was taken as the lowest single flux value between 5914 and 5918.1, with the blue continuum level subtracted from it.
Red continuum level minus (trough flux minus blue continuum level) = 1.09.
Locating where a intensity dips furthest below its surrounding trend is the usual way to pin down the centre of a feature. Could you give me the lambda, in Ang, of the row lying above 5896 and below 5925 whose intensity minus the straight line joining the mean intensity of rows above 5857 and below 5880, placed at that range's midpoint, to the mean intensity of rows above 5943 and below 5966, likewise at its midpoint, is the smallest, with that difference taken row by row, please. 5899.74 Ang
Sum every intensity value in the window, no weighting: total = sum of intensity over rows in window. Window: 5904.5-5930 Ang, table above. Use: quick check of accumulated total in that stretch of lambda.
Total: 20.0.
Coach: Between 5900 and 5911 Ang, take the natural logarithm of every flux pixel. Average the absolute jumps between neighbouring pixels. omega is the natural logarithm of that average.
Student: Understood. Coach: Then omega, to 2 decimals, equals -2.17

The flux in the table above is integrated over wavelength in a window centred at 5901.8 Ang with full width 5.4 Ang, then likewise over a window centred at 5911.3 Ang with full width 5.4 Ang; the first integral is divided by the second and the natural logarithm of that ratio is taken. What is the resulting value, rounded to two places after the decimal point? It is -0.23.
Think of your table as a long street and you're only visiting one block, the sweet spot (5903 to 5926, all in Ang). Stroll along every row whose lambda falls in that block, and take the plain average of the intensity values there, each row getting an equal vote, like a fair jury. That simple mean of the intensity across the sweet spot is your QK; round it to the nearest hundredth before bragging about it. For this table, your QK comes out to 1.05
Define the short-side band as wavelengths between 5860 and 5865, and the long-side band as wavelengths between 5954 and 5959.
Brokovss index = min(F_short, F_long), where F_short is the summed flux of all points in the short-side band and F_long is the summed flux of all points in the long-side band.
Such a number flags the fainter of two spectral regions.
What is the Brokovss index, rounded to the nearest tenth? 3.9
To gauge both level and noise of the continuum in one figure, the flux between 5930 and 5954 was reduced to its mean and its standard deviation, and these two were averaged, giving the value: 0.62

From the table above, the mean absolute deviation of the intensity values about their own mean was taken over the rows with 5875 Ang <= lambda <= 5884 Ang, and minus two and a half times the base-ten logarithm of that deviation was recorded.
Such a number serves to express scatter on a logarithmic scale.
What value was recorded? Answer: 2.43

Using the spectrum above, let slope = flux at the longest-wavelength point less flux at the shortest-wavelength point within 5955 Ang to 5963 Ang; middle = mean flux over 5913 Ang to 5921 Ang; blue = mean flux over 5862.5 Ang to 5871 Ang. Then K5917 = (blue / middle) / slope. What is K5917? 24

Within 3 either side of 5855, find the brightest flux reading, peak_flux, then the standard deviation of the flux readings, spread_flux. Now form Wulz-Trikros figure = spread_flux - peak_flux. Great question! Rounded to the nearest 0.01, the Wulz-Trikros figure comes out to -1.06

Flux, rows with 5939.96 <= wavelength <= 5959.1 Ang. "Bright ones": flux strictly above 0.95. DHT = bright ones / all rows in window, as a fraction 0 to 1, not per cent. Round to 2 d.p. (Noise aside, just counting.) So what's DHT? 0.79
